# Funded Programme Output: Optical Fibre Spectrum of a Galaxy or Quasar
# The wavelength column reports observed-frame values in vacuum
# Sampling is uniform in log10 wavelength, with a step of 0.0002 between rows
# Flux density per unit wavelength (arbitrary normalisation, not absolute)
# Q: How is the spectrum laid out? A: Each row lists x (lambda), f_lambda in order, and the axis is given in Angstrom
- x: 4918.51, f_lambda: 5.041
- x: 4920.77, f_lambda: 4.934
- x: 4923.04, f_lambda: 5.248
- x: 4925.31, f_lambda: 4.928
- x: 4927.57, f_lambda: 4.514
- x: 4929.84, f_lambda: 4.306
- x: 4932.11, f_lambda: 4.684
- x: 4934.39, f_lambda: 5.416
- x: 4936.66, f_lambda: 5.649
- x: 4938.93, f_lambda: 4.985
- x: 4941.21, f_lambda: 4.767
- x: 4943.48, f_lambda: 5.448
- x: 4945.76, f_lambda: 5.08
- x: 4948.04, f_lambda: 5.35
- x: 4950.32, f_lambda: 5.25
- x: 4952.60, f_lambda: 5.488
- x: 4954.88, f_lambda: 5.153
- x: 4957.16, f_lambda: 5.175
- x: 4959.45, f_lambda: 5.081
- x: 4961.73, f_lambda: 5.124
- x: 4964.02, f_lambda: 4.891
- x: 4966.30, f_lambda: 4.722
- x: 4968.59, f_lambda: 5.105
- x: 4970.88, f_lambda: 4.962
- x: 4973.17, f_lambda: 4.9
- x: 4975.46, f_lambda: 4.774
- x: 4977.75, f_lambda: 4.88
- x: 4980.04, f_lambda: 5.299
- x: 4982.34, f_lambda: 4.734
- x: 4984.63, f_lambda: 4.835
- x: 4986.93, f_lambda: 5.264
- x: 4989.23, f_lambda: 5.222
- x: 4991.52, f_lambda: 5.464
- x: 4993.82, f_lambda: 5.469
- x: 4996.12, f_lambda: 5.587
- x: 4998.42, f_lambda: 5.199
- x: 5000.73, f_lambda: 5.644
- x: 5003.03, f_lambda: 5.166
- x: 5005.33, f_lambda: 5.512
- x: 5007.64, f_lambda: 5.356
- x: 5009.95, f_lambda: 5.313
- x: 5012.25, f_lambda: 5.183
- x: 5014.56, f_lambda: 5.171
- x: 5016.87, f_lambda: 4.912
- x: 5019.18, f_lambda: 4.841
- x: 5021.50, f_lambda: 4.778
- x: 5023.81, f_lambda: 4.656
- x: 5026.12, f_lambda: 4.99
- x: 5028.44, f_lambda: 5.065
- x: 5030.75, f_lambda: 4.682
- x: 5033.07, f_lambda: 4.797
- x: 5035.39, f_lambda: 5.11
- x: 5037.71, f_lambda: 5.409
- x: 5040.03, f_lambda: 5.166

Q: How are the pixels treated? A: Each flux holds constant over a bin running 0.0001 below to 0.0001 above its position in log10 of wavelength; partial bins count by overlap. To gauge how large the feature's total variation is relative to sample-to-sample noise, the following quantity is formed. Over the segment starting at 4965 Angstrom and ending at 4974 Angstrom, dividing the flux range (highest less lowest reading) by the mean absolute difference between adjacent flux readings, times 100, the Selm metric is 195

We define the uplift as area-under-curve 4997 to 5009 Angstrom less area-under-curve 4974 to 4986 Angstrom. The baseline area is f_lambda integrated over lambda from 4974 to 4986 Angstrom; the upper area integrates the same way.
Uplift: 6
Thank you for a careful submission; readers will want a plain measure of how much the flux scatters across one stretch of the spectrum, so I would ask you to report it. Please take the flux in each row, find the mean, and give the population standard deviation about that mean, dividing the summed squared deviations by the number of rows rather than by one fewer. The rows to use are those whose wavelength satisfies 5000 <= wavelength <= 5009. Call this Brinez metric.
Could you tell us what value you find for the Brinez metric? 0.18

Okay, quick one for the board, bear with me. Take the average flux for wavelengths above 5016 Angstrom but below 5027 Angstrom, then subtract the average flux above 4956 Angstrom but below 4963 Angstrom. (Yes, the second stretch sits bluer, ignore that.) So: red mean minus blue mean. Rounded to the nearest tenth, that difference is -0.3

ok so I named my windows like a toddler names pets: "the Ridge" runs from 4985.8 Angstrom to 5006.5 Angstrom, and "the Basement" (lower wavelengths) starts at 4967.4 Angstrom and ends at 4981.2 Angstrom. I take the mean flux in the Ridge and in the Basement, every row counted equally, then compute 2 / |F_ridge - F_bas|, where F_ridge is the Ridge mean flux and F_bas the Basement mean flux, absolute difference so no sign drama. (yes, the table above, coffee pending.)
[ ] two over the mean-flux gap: 5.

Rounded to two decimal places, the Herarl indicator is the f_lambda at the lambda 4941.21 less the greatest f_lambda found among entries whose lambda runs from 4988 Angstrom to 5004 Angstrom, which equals -0.88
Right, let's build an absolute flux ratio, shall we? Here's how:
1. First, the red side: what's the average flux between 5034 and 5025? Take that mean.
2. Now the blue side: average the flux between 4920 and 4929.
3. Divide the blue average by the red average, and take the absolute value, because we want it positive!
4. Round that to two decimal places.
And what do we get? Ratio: 1.00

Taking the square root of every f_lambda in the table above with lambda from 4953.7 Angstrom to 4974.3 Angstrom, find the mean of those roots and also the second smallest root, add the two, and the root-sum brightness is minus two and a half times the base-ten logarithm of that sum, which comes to -1.62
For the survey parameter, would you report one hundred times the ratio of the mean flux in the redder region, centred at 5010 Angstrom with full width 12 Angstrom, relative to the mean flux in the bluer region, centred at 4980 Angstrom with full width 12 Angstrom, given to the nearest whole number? 108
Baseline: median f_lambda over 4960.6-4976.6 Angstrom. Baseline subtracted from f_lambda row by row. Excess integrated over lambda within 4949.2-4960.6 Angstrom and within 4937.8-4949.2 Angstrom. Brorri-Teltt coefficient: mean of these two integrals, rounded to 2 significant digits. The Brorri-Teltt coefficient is 3.2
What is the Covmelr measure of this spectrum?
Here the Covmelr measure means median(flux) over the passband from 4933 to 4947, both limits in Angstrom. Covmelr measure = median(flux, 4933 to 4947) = 5.25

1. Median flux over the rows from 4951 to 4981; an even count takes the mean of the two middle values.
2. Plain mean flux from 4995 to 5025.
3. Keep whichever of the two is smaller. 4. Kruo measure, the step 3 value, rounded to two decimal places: 5.08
